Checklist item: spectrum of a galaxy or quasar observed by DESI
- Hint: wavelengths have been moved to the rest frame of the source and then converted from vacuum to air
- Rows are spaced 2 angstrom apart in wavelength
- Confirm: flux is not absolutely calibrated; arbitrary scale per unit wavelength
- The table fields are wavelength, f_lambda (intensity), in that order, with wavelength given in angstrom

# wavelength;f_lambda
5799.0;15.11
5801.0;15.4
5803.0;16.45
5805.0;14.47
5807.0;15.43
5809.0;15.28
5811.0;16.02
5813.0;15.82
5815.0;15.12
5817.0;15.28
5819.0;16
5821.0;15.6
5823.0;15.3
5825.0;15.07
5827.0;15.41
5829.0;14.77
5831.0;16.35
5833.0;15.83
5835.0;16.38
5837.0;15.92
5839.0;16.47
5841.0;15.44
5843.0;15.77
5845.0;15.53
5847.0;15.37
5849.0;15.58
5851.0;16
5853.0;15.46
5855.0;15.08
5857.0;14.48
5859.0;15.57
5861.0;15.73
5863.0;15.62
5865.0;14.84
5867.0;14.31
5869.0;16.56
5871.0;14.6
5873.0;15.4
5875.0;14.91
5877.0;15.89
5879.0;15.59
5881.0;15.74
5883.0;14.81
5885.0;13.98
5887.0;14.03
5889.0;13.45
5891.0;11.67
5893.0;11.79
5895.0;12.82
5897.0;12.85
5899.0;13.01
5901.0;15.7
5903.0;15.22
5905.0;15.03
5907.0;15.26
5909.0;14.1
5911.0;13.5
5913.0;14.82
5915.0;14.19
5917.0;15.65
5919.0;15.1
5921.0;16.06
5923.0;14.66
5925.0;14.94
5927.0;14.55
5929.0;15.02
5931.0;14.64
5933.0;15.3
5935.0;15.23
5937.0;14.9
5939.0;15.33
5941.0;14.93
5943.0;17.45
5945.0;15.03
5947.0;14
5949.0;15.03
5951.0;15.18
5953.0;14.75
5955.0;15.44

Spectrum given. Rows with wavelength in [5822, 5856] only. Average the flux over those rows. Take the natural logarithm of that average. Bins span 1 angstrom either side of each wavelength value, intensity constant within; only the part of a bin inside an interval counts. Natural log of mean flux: 2.75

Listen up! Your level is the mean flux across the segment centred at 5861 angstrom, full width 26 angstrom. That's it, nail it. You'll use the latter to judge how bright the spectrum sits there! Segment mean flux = 15.3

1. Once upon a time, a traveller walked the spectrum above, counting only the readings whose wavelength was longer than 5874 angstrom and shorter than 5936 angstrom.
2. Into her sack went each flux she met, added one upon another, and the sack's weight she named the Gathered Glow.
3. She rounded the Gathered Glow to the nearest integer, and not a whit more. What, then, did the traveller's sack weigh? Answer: 450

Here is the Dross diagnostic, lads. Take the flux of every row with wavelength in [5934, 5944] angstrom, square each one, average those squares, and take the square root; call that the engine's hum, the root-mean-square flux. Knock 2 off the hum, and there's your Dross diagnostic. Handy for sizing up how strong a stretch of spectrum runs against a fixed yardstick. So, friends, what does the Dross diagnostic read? 13.6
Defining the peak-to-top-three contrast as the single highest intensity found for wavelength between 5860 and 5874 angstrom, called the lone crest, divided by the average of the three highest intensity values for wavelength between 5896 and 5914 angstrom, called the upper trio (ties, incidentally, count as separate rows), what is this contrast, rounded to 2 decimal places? 1.08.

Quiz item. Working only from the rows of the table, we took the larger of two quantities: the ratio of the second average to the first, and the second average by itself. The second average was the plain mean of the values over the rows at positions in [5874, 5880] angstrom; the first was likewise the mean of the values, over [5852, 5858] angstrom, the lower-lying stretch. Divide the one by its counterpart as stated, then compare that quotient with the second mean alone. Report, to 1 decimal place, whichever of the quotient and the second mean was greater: 15.5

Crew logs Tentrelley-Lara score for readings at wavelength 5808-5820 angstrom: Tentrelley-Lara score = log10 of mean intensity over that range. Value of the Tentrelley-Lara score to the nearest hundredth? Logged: 1.19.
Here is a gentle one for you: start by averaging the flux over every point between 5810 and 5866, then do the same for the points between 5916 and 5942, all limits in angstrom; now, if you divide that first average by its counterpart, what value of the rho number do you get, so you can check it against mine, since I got 1.03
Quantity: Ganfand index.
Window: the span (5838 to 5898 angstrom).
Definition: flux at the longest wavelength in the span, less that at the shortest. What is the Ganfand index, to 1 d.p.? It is -3.6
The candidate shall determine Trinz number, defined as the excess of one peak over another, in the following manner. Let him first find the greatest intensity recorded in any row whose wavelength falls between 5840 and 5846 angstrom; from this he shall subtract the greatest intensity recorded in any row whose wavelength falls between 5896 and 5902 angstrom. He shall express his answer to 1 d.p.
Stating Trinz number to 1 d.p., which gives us 0.1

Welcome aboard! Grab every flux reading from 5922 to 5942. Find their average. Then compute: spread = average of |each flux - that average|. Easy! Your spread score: 0.22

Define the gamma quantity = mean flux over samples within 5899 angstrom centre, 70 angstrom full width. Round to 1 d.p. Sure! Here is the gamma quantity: 14.6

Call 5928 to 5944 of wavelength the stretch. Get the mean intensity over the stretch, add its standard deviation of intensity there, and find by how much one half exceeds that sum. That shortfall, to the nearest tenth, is -15.7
